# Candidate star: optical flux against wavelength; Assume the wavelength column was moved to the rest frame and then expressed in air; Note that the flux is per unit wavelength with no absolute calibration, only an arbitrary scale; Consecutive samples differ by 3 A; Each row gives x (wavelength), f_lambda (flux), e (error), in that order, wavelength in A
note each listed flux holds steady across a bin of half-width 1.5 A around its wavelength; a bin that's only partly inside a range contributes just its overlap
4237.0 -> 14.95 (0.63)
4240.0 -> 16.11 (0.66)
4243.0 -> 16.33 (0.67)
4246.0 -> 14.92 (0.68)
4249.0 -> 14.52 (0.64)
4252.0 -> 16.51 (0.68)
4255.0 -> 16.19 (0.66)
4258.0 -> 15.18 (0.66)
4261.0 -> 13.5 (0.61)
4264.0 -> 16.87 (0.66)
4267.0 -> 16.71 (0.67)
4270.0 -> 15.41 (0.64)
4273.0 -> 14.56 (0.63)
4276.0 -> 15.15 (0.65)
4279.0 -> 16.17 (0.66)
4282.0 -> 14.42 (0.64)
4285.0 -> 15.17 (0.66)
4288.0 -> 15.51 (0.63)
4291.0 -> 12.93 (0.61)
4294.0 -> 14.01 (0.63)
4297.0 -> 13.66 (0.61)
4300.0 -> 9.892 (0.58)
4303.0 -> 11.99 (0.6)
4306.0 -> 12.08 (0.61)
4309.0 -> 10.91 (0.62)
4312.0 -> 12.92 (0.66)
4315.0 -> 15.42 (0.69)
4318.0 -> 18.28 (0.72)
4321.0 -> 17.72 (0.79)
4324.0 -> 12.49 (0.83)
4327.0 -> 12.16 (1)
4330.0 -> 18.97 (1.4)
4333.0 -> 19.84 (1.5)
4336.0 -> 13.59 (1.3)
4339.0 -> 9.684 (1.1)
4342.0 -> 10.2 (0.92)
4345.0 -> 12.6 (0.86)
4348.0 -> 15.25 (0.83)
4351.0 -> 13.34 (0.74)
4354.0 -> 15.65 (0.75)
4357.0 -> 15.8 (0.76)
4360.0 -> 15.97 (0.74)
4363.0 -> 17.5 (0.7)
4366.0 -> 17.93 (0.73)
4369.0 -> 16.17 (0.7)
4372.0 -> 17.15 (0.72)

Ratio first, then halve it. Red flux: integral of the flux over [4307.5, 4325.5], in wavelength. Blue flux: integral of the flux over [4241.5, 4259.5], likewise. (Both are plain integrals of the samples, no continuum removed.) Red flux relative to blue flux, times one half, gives 0.47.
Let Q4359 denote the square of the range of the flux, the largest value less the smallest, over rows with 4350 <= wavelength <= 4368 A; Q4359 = 21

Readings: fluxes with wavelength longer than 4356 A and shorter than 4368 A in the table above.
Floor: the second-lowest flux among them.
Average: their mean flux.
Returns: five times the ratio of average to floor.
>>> 5.26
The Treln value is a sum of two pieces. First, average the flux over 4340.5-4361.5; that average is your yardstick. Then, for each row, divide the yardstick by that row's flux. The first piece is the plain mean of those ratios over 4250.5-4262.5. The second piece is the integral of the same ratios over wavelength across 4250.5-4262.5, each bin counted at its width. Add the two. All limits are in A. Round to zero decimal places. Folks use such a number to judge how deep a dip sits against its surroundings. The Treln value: 12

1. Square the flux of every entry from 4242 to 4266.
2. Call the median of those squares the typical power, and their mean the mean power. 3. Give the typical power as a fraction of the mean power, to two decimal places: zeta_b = 1.02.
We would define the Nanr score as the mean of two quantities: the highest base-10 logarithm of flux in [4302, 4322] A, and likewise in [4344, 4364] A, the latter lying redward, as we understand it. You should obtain 1.25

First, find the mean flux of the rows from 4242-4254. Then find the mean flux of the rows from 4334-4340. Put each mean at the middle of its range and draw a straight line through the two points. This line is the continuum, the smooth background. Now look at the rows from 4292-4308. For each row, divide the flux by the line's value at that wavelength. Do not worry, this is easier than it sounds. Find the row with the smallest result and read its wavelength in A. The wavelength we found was 4300.0 A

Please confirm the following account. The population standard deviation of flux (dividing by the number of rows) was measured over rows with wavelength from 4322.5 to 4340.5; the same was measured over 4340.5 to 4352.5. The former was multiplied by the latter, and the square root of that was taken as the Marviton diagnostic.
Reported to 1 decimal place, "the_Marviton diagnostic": 2.6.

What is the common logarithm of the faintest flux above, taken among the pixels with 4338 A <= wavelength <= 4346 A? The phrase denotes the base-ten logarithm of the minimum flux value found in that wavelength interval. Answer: 0.99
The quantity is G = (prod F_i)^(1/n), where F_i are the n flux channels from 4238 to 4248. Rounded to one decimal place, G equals 15.8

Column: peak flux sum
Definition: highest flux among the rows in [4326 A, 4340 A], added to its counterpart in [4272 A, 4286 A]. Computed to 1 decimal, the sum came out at 36.0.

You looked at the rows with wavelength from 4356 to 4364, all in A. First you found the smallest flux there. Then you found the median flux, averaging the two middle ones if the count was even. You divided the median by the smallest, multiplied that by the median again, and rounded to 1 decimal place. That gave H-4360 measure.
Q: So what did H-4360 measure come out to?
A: 16.1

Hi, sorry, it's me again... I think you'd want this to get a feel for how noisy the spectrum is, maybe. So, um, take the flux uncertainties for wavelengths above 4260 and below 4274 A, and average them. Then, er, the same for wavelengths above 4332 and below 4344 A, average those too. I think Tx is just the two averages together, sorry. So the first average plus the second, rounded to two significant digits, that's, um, 1.8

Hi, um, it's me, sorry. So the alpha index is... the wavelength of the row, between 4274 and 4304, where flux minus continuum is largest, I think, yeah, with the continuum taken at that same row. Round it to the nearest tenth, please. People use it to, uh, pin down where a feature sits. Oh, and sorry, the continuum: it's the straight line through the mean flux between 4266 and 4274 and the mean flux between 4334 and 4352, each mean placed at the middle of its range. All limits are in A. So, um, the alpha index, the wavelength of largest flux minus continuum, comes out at 4279.0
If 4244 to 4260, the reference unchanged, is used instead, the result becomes 4252.0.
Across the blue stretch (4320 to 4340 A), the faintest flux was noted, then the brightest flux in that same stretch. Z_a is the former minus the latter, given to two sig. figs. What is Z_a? -10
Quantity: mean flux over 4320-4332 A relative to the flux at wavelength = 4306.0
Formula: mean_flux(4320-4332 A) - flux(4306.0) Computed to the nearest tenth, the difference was 3.3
